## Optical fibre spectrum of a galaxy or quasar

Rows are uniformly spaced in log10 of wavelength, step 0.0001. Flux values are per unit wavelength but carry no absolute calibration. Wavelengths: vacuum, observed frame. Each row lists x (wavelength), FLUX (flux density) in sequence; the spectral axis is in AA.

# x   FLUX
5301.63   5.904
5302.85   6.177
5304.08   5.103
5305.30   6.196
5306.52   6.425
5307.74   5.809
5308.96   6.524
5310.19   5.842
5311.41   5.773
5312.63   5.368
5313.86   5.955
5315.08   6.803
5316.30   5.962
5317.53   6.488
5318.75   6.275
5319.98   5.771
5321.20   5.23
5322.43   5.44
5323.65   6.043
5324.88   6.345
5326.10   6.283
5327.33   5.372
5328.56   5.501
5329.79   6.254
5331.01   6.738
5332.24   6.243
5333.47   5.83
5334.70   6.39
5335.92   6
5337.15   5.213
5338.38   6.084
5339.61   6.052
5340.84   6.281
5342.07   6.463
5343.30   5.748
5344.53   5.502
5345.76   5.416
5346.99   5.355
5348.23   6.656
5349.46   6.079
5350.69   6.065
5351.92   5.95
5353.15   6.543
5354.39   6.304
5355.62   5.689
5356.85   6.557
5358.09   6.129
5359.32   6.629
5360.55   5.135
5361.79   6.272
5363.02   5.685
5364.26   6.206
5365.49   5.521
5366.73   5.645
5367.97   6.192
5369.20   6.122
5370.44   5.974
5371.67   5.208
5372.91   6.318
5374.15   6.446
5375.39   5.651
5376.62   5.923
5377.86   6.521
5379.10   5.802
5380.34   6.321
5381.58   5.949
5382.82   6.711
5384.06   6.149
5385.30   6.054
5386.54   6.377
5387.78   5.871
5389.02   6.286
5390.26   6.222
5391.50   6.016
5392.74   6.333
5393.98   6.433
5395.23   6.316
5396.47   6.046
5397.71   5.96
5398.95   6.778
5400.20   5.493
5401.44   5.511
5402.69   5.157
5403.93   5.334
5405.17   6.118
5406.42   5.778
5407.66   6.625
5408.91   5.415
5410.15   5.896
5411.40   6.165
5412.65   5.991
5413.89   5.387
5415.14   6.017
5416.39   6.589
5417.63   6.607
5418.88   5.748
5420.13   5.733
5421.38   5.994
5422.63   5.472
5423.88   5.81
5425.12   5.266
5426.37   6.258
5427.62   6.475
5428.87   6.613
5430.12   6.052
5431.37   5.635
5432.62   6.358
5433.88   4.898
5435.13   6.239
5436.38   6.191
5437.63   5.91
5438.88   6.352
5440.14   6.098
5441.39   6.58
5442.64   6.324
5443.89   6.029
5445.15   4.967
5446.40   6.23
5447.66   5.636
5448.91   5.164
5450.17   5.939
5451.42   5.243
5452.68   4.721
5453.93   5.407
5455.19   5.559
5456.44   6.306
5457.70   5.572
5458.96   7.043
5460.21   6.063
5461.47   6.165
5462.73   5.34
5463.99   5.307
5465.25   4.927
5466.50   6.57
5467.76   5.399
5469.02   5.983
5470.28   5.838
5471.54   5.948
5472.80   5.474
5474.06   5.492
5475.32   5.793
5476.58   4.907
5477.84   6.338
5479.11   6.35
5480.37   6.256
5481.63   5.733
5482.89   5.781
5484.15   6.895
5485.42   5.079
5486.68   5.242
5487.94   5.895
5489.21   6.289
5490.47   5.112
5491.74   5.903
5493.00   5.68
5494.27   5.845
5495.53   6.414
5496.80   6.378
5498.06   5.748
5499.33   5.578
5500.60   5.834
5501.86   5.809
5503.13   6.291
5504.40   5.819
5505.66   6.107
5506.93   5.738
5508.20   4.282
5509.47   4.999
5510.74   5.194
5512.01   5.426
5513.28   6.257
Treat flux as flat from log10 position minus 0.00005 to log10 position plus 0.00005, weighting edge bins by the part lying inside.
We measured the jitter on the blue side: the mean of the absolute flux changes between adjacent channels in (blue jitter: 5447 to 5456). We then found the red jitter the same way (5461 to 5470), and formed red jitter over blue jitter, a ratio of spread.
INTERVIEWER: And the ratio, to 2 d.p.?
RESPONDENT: 1.40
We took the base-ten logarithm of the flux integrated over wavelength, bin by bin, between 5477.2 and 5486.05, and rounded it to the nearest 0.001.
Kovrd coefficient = 1.729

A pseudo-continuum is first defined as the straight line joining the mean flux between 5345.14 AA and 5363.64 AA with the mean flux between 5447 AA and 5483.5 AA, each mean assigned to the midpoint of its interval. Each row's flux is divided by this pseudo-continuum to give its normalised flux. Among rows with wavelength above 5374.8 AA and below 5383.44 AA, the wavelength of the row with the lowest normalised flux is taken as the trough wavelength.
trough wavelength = 5375.39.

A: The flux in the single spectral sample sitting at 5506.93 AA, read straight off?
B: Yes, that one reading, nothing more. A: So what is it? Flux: 5.738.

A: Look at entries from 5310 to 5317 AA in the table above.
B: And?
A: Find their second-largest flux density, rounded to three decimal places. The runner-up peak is 5.962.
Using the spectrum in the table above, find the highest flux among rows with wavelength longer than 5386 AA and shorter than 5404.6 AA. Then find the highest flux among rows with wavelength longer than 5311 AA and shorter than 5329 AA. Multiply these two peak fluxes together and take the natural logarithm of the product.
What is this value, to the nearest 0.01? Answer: 3.83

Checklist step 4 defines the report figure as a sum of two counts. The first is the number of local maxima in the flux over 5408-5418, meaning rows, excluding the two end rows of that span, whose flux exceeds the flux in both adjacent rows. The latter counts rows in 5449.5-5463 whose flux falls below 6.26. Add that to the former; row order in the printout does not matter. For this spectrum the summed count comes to 10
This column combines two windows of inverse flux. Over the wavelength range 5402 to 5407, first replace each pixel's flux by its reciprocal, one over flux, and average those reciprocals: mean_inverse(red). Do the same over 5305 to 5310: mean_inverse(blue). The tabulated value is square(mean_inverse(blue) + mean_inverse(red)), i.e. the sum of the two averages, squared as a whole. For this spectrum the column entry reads 0.116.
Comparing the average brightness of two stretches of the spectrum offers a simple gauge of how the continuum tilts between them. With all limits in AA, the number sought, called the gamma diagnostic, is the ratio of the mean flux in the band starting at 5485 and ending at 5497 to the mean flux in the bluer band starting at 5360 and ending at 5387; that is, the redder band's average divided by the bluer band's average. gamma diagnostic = 0.96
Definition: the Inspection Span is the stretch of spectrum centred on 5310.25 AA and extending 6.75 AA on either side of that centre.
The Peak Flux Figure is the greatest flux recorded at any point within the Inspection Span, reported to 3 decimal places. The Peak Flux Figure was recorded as 6.803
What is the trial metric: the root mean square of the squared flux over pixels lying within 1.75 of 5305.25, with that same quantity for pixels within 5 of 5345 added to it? 72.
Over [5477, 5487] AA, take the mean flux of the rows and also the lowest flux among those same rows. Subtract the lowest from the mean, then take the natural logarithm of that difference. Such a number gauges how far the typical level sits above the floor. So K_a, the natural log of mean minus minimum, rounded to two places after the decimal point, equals -0.13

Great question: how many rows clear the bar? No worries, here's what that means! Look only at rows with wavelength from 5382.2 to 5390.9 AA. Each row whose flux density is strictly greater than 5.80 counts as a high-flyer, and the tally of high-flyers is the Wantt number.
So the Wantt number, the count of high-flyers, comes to 7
